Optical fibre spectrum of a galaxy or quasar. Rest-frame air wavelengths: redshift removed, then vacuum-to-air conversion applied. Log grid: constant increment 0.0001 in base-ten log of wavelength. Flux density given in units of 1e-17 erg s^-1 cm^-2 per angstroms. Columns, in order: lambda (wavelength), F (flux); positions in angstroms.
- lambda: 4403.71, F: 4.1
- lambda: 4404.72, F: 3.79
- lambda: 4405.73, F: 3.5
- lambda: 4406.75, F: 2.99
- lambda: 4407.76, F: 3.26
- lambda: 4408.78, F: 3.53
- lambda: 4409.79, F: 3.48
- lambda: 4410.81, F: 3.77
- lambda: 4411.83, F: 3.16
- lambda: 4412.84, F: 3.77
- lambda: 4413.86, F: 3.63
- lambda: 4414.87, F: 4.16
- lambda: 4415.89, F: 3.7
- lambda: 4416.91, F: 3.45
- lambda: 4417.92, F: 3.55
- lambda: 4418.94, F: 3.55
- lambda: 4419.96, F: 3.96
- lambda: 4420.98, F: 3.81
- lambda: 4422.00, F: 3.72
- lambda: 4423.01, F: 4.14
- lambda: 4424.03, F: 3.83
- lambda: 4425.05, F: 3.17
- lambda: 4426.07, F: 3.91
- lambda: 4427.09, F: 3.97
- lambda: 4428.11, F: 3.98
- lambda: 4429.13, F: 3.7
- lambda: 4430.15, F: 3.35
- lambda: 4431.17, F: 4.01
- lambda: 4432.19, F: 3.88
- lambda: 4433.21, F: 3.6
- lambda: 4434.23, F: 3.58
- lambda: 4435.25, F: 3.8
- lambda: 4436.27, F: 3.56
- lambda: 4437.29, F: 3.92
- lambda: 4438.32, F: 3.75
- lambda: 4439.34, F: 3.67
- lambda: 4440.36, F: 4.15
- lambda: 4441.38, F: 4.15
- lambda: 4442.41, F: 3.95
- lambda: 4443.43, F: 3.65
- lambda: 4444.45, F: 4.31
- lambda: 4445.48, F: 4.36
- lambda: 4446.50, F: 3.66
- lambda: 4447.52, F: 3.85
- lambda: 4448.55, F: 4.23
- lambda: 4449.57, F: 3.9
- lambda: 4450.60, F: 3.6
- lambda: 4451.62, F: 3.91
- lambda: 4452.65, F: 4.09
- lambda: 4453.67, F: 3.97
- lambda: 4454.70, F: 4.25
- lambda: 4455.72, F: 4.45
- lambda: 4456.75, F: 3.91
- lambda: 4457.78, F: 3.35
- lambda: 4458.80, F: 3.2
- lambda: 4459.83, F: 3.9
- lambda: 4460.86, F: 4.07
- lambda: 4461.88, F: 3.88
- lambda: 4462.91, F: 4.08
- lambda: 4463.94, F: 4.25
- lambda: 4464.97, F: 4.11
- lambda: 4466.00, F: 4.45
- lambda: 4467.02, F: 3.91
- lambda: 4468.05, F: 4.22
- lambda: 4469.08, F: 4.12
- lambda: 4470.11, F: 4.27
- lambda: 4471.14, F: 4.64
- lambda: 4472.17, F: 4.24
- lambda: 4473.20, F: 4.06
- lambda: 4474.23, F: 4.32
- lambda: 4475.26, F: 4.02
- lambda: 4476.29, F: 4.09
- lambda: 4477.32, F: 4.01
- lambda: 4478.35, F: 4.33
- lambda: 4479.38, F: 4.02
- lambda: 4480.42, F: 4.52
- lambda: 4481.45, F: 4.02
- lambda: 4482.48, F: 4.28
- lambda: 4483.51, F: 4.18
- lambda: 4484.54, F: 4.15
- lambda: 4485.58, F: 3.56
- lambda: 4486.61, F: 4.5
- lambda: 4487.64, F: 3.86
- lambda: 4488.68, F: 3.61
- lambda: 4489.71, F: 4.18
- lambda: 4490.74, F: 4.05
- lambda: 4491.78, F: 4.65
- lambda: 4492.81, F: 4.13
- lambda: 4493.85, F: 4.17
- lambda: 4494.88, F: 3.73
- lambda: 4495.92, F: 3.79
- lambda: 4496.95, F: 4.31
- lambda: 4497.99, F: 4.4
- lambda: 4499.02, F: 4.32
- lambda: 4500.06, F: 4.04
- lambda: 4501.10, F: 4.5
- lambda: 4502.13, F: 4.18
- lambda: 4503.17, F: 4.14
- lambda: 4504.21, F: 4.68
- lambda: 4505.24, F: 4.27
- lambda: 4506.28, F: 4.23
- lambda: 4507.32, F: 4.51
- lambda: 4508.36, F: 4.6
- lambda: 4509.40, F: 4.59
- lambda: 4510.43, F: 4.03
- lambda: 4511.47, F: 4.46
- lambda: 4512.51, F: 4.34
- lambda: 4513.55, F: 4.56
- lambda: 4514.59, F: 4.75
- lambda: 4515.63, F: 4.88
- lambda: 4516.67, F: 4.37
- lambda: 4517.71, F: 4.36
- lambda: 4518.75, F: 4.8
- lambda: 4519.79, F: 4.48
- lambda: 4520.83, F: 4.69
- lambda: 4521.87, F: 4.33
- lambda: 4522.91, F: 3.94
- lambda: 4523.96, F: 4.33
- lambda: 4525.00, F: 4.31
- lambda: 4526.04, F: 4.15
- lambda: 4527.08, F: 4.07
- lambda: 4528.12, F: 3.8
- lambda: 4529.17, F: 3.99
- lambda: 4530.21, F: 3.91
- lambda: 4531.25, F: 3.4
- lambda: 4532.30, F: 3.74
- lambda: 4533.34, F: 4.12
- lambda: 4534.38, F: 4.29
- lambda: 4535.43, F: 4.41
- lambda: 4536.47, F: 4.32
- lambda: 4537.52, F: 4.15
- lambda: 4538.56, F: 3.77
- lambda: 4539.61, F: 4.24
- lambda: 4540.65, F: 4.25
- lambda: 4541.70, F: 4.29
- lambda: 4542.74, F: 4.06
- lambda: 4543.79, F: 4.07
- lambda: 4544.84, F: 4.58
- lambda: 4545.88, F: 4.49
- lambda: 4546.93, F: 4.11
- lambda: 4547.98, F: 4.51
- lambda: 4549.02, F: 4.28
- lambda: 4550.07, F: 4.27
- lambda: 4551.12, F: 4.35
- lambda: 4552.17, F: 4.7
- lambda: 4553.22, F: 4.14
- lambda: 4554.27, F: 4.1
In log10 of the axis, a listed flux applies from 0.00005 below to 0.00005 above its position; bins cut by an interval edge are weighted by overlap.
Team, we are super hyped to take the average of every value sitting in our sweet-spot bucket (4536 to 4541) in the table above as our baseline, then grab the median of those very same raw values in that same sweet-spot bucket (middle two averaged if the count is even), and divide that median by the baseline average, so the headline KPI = 1.02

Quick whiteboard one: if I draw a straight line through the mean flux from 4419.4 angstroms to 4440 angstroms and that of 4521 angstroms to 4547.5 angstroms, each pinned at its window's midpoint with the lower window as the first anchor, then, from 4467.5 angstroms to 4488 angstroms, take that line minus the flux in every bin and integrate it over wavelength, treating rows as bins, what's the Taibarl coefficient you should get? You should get -4.9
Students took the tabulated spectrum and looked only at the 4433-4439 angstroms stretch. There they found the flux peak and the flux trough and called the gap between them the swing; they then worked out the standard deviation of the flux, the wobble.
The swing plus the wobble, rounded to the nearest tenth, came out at 0.5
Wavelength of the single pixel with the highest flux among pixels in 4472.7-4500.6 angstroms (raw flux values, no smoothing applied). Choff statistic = 4491.78 angstroms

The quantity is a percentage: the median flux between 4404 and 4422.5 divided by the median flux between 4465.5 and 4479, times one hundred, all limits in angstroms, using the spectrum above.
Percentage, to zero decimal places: 85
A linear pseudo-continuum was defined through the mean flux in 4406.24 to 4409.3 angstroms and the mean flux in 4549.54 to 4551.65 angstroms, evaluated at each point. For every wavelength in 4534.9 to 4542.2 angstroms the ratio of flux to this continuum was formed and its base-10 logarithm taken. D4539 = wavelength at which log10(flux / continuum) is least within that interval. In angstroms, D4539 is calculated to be 4538.56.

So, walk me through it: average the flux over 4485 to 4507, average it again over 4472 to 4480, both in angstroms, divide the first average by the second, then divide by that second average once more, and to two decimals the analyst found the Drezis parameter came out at 0.24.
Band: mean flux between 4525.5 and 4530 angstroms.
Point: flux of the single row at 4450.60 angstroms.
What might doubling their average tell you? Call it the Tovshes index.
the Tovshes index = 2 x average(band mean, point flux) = 7.6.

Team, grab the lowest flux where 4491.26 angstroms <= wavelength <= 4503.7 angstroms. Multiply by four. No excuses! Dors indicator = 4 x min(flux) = 14.9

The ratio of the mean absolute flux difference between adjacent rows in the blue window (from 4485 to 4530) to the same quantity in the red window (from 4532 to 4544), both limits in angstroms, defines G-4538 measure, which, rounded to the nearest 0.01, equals 1.56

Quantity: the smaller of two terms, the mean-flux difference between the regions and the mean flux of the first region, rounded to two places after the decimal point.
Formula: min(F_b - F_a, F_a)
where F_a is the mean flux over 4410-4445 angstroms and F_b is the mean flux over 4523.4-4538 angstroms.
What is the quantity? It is 0.30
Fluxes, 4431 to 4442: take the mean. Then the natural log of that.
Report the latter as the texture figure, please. 1.34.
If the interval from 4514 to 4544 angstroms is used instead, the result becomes 1.44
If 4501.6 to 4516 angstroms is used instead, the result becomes 1.49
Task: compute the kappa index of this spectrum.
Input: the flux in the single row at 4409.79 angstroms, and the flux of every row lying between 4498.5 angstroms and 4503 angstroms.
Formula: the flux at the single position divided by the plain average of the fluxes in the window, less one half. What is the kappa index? 0.32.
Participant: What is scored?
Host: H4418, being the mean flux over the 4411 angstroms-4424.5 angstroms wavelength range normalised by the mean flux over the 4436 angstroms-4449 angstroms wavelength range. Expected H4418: 0.95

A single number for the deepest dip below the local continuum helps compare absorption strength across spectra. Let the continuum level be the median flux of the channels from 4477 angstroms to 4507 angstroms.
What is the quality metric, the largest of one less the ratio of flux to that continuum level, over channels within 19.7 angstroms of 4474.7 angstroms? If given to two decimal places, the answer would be 0.23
